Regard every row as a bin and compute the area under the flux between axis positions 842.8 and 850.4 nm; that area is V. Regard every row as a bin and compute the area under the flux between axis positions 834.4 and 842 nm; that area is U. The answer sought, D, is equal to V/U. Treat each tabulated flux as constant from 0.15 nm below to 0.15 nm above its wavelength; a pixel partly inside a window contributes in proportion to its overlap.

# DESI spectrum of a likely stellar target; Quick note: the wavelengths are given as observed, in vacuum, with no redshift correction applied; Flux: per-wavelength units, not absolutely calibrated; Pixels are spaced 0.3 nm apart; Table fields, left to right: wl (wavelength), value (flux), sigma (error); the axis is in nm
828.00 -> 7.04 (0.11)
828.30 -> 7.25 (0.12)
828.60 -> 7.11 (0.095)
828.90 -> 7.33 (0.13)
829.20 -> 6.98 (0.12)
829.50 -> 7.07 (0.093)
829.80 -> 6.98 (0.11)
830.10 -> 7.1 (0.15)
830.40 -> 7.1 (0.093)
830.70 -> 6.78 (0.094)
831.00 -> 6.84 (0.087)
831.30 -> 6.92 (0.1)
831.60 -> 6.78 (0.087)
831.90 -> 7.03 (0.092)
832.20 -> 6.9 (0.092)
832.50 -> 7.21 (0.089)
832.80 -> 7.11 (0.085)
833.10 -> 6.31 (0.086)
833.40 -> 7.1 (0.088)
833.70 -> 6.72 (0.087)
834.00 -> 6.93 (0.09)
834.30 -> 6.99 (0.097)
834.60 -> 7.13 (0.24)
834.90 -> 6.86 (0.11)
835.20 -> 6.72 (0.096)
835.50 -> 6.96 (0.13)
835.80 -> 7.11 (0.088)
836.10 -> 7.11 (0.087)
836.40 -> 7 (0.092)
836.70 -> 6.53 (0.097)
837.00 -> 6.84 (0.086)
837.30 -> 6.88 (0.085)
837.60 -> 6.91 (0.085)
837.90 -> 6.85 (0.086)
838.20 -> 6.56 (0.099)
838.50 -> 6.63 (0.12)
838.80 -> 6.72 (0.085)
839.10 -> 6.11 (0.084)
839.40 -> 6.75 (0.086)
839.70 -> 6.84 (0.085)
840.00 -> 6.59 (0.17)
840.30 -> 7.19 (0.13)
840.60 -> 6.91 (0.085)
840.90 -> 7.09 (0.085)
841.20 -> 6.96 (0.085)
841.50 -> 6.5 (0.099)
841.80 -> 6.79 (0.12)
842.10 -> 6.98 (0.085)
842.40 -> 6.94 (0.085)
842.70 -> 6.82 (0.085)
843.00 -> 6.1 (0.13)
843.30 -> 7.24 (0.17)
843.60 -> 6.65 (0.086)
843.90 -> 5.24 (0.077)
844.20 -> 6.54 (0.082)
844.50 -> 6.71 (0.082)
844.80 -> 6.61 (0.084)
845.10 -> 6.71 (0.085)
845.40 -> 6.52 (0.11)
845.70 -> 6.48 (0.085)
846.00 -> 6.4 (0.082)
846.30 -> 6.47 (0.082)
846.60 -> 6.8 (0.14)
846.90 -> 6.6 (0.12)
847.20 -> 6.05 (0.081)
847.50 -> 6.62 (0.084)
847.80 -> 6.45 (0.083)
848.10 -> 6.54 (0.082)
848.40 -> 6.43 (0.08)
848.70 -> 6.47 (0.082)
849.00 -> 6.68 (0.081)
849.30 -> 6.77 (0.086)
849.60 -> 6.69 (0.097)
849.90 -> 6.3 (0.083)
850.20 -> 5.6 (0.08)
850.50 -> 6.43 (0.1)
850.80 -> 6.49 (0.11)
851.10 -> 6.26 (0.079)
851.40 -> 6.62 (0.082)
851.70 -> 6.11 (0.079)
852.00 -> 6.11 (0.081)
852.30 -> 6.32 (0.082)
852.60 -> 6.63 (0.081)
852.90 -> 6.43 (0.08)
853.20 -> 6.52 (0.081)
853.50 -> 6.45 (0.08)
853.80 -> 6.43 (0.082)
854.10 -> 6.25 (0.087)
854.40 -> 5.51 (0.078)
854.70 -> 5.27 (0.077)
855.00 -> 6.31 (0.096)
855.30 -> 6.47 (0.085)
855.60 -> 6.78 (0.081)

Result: 0.95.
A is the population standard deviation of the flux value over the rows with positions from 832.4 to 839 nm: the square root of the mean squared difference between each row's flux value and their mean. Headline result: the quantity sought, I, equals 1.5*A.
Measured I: 0.34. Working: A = 0.22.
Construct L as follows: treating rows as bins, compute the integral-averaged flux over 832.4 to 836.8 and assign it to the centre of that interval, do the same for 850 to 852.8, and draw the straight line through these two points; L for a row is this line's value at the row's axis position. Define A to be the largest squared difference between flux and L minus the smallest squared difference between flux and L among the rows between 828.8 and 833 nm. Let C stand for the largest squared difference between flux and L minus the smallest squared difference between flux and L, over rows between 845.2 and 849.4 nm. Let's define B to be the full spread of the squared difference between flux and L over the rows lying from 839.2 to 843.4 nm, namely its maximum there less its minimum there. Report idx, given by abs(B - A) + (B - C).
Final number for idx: 0.6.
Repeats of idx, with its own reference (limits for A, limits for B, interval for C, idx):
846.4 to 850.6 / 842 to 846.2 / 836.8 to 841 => 2.6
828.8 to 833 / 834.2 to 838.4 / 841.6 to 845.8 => -1.7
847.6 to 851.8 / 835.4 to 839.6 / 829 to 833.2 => 0.1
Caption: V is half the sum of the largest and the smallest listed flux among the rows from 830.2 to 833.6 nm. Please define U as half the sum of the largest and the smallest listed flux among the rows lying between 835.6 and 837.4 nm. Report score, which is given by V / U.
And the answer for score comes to 0.99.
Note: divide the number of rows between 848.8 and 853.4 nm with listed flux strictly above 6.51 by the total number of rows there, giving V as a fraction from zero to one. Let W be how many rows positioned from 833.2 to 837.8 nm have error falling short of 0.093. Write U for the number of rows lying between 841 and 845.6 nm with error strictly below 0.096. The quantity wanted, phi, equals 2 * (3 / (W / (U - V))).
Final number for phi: 6.4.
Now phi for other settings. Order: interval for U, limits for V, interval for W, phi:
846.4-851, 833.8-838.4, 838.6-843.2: 5.4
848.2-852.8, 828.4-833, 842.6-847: 6.6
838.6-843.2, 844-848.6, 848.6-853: 4.7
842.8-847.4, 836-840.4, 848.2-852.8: 4.5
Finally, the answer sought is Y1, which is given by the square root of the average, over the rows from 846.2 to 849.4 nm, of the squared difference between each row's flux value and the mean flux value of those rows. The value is 0.20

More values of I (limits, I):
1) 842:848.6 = 0.58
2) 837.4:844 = 0.64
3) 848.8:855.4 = 0.57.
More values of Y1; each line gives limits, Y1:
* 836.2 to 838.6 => 0.16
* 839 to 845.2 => 0.43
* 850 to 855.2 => 0.38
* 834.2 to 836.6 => 0.13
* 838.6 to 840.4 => 0.32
